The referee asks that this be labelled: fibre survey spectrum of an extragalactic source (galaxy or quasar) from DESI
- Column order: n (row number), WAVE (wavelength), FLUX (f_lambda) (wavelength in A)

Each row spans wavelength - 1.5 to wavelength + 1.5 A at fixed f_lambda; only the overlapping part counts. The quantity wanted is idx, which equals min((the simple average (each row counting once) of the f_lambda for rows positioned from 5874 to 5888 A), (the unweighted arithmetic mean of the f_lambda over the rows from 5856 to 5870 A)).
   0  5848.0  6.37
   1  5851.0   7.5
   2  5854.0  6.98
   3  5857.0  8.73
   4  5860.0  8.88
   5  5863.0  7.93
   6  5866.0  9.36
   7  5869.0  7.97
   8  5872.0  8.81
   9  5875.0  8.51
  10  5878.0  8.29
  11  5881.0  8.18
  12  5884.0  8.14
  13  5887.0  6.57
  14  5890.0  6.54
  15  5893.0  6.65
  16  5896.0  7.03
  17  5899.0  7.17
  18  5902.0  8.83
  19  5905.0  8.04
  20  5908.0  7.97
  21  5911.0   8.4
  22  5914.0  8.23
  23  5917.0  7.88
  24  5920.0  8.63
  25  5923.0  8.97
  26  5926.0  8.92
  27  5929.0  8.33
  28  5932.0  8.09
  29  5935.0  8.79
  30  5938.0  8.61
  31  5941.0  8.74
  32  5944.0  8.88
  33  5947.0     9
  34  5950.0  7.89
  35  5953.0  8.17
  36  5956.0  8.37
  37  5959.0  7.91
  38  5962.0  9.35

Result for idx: 7.94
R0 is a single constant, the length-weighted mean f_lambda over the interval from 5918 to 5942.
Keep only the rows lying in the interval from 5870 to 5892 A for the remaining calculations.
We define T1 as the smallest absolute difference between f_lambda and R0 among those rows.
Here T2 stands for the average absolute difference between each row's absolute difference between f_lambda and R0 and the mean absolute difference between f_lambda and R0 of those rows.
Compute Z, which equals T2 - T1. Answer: 0.61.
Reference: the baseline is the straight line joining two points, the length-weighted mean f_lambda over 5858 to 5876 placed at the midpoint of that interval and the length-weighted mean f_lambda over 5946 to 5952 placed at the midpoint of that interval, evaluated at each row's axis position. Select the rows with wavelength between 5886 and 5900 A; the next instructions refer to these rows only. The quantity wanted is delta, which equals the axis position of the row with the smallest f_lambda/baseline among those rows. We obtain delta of 5890.0 A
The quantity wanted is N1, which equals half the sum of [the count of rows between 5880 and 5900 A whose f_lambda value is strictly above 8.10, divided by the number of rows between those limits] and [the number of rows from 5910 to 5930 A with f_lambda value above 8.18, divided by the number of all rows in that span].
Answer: 0.57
